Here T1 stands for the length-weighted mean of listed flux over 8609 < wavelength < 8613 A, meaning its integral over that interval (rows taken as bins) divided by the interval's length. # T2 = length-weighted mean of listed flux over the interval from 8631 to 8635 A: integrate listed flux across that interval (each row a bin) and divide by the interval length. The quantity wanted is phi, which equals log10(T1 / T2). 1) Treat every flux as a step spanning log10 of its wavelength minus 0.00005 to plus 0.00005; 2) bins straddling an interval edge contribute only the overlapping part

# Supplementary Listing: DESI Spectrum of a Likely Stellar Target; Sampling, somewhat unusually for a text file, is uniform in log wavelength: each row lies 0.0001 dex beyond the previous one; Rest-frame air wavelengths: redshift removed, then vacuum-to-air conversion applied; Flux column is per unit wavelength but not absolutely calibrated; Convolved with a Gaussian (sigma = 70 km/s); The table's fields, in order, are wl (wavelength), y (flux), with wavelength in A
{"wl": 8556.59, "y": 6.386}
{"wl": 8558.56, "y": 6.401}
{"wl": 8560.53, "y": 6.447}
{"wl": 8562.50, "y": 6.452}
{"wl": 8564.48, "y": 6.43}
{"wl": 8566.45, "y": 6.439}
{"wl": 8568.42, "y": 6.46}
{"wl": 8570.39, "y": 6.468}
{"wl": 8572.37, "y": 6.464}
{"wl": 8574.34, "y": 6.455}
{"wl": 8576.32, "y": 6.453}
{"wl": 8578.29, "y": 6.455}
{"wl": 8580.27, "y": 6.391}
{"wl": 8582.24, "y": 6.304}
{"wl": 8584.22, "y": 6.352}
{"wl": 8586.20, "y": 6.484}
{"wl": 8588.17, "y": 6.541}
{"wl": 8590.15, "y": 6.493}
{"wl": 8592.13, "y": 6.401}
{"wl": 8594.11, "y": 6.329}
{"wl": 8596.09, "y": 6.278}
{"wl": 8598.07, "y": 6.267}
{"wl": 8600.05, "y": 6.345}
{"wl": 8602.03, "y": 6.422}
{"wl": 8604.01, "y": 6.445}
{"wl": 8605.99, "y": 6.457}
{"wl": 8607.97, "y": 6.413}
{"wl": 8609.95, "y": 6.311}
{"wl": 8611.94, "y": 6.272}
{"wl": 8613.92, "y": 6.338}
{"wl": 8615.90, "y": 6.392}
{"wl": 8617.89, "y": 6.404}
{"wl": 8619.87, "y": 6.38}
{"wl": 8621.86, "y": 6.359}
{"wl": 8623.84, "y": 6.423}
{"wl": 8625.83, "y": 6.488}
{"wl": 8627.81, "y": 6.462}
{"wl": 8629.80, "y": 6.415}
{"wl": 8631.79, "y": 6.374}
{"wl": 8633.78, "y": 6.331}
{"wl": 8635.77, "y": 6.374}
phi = -0.004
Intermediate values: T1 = 6.29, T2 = 6.35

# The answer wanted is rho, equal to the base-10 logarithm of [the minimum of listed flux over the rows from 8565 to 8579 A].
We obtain 0.809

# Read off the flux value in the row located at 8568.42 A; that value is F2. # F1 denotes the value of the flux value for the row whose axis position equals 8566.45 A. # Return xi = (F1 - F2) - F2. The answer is -6.48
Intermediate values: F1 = 6.439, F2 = 6.46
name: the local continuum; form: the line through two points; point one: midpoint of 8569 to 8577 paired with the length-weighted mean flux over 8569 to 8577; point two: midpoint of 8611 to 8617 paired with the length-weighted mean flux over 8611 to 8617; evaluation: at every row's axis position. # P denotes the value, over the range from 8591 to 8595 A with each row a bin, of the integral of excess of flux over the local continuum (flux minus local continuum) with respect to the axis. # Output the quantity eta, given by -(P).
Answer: 0.1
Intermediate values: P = -0.1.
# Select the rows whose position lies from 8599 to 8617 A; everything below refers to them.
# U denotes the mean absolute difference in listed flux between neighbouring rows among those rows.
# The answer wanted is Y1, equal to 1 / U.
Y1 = 19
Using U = 0.052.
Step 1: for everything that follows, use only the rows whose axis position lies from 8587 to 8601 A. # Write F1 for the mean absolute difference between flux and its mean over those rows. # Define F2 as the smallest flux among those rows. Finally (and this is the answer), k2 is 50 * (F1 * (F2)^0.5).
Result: 11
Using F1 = 0.09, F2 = 6.267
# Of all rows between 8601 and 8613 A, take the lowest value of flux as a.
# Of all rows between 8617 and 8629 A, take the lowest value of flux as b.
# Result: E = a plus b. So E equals 12.6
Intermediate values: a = 6.272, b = 6.359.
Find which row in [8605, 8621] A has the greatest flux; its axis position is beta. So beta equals 8605.99 A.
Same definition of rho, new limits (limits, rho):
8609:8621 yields 0.797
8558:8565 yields 0.806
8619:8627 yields 0.803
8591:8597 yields 0.798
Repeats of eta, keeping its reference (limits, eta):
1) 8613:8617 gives -0.1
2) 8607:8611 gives 0.0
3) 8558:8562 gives 0.3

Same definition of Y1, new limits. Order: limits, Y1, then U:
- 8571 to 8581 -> 52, 0.019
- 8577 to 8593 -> 13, 0.075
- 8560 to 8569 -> 70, 0.014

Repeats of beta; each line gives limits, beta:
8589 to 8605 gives 8590.15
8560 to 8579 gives 8570.39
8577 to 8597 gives 8588.17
